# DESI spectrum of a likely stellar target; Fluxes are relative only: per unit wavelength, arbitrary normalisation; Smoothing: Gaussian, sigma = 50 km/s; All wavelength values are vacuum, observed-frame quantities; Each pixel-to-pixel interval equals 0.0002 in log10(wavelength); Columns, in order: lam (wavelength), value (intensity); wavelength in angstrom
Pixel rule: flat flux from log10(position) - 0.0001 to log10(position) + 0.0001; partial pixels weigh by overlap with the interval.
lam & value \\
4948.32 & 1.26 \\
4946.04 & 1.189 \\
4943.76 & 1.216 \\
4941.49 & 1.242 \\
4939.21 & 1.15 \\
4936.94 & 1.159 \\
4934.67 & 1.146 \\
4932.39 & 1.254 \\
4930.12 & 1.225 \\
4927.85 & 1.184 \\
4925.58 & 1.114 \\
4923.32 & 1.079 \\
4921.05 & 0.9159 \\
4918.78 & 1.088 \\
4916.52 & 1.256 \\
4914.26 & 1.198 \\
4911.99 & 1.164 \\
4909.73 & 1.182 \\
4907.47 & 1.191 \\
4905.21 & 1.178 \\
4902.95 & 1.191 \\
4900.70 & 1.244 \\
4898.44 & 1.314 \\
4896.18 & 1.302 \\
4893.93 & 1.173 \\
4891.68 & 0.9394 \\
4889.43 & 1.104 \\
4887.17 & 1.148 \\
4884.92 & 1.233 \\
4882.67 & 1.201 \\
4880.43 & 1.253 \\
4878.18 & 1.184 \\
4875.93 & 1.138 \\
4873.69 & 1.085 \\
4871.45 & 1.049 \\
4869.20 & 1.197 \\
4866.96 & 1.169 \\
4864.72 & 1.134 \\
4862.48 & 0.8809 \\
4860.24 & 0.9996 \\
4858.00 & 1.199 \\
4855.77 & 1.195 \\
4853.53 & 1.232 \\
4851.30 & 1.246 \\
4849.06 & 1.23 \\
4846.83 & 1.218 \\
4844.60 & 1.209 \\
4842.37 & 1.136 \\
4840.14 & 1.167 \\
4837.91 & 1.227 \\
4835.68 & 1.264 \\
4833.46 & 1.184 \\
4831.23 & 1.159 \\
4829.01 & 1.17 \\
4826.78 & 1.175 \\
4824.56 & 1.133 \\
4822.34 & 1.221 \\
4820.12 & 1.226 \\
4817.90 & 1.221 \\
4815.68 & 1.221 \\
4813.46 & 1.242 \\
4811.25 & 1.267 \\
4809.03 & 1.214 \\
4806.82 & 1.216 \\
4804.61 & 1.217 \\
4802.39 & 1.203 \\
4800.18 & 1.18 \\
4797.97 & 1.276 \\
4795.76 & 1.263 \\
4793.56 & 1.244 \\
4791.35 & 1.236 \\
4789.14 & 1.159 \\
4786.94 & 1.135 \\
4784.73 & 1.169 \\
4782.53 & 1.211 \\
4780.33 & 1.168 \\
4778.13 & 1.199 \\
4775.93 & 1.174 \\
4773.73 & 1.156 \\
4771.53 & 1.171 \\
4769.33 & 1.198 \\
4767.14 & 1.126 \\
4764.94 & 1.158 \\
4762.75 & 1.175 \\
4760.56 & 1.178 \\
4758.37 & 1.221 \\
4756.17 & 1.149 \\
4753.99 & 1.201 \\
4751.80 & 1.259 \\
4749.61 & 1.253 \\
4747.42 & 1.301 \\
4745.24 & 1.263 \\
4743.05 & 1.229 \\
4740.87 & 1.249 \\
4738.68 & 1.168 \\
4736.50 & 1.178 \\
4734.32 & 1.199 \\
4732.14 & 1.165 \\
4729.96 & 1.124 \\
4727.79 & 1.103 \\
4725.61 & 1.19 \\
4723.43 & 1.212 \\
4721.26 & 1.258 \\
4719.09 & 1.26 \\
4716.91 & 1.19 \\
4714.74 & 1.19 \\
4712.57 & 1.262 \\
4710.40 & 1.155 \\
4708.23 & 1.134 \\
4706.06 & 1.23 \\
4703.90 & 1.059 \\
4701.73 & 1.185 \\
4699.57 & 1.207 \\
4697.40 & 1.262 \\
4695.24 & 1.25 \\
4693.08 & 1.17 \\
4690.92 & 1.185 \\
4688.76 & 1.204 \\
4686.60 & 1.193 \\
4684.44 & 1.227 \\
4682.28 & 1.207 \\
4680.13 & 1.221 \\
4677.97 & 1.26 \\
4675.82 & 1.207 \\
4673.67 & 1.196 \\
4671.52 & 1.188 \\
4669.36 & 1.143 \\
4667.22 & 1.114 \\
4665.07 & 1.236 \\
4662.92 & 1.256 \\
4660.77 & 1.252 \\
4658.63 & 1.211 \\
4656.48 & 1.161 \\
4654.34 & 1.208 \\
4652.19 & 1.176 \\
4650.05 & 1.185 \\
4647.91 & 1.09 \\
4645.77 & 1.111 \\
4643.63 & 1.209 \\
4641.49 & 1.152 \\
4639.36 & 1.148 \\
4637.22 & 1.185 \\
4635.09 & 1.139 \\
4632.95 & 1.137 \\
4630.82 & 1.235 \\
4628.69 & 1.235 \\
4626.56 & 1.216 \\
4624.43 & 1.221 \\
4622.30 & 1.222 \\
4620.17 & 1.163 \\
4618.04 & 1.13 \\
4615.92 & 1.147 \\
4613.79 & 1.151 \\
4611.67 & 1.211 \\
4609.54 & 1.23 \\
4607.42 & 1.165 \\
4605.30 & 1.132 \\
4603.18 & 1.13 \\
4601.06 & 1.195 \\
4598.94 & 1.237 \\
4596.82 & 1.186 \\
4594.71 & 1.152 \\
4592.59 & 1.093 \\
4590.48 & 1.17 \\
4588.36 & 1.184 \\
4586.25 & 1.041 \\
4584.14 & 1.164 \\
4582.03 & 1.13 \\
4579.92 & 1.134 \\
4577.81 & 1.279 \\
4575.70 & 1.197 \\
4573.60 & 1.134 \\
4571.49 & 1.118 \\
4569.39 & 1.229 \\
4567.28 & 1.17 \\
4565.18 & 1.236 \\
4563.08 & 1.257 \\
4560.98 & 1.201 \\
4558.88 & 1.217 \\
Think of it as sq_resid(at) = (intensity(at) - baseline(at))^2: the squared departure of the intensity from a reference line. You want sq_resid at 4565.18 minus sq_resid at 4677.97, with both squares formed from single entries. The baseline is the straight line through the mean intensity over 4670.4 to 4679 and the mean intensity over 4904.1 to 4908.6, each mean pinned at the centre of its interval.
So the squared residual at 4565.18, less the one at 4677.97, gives -0.0022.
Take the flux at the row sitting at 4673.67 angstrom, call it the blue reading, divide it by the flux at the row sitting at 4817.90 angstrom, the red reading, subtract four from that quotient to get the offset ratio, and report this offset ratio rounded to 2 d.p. -3.02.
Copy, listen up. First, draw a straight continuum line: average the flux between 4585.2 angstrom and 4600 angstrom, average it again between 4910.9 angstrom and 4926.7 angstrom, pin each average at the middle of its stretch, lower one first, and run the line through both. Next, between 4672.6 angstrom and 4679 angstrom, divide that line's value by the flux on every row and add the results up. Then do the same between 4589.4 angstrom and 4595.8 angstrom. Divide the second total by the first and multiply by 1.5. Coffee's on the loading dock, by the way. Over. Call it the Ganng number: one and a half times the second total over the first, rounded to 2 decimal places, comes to 1.62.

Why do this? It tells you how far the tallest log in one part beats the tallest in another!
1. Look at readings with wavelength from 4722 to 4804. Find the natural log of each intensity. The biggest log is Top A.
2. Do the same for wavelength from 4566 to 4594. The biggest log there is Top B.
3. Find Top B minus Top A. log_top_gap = -0.017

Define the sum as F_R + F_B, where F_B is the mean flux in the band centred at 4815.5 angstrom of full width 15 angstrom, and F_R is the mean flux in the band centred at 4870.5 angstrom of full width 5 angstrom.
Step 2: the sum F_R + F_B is 2.35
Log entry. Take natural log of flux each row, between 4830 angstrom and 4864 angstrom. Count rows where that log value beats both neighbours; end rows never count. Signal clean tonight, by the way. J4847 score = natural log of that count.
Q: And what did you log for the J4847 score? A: 1.1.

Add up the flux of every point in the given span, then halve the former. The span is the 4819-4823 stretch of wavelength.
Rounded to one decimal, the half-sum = 1.2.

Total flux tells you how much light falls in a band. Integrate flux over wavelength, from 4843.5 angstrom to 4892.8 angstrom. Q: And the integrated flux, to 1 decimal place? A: 56.6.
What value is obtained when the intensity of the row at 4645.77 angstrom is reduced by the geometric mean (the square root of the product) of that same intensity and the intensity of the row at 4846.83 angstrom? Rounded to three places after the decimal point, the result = -0.052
